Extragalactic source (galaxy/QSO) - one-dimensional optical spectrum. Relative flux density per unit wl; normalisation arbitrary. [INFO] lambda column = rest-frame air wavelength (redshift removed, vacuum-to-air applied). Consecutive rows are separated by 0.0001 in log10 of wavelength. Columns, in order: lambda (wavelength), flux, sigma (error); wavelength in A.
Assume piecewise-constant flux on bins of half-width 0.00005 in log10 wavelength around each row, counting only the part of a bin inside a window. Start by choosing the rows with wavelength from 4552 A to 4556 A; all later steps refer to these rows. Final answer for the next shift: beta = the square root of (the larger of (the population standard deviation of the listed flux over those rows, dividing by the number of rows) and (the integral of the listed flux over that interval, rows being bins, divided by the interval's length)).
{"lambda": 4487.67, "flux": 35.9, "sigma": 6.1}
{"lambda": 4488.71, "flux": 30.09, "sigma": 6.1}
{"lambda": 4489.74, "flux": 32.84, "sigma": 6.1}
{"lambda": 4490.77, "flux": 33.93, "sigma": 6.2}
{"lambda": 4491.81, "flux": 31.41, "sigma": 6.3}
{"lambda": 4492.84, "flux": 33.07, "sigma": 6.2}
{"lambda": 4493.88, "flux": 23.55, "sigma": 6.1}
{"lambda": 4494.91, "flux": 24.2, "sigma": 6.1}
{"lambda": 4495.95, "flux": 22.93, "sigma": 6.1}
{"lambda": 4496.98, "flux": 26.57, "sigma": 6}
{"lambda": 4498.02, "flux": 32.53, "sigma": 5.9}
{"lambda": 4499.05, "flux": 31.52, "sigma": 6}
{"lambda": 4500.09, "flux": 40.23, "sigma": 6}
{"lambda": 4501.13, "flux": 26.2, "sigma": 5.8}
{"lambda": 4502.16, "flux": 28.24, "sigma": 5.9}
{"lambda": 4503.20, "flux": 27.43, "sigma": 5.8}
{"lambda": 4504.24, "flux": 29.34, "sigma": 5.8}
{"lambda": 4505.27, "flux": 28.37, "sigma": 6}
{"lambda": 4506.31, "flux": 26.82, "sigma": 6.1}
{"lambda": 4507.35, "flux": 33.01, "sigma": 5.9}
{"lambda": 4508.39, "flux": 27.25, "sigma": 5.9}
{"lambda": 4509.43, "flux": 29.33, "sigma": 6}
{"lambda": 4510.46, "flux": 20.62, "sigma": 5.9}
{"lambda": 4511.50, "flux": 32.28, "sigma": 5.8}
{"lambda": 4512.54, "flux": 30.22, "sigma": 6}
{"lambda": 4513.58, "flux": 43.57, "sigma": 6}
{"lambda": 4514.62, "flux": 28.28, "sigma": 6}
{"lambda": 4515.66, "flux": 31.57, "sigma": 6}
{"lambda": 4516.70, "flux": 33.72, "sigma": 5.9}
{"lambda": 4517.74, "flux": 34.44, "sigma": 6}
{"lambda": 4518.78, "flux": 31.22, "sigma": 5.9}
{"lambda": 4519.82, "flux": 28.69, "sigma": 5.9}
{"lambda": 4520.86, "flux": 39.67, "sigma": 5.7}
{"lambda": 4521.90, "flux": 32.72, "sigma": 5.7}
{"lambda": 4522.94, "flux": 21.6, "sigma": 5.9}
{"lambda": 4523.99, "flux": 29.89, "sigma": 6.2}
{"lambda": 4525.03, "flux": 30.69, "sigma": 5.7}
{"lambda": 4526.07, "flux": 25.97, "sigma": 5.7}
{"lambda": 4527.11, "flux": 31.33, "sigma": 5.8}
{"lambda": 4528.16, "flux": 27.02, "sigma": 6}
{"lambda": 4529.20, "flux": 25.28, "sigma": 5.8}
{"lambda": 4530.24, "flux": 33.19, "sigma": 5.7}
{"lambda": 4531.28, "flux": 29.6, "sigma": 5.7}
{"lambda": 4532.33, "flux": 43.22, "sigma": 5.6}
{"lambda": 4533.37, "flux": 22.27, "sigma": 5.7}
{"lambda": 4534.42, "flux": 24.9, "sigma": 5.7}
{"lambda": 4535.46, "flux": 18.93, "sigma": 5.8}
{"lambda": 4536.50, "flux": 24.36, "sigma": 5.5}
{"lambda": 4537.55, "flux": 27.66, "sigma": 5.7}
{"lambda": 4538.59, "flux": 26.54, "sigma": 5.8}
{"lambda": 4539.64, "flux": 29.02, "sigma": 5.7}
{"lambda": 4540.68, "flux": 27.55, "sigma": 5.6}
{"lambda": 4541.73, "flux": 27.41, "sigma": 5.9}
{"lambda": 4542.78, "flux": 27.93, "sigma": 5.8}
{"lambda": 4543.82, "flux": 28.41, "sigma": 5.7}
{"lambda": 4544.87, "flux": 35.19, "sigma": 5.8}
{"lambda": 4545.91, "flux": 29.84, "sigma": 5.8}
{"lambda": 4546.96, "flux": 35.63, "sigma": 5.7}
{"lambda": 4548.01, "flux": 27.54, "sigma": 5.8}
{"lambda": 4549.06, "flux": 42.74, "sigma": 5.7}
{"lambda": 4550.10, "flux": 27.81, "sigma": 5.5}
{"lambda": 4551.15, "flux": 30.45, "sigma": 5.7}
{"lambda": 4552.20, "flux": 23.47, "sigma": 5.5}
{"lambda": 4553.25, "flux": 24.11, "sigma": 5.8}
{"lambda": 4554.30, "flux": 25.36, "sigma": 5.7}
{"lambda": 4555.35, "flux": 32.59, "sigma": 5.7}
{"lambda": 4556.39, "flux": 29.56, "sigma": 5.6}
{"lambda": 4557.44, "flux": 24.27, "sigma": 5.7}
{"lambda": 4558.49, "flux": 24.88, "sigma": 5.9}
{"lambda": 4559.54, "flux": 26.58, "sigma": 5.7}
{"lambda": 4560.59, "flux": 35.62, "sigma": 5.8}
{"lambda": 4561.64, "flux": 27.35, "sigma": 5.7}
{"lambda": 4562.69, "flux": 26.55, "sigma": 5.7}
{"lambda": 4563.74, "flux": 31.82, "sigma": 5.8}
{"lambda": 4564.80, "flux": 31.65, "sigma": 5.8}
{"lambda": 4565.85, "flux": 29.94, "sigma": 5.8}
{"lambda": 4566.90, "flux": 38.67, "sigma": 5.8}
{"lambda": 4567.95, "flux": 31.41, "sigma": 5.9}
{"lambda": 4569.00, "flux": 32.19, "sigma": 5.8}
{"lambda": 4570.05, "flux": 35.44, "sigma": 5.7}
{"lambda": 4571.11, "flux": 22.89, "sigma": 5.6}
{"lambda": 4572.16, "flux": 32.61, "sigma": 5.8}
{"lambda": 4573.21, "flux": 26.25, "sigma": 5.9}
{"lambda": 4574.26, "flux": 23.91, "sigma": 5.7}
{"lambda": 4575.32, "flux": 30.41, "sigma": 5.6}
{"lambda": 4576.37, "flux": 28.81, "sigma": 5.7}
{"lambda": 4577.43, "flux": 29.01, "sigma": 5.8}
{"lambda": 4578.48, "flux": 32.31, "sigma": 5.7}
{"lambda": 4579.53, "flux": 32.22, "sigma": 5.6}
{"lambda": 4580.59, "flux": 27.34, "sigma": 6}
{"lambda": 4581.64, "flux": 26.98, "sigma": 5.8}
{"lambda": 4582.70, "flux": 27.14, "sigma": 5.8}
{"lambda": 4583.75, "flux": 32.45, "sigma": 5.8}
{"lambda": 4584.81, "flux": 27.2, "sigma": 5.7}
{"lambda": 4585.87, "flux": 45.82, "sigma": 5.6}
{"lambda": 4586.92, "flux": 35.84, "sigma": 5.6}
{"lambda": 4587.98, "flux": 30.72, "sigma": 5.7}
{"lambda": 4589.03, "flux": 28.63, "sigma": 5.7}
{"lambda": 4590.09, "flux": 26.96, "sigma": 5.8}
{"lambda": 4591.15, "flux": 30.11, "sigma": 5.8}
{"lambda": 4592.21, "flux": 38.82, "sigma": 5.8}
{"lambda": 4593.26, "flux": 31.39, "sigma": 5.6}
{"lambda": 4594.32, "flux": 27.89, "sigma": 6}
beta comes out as 5.17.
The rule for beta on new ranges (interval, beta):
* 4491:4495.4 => 5.33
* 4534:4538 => 4.89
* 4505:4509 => 5.37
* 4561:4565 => 5.41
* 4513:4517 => 5.85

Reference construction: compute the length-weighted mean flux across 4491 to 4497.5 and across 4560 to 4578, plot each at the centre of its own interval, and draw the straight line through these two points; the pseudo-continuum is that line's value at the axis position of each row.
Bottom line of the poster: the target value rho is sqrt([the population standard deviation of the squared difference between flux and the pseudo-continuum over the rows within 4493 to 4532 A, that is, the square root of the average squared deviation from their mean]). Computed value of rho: 7.0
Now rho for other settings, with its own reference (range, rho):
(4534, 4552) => 6.7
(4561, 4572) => 4.9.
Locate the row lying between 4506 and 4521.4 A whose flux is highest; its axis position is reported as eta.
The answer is 4513.58 A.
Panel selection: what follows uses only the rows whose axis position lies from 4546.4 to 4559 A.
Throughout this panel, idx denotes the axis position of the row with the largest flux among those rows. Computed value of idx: 4549.06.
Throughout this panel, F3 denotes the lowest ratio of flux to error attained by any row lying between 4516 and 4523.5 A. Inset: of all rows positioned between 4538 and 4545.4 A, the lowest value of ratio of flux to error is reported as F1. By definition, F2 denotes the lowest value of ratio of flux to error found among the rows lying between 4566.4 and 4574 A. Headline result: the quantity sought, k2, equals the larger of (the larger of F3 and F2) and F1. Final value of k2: 4.58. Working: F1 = 4.6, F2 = 4.09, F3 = 3.7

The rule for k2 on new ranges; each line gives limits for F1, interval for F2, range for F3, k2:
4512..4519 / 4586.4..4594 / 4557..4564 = 4.71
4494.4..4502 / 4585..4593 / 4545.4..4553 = 4.65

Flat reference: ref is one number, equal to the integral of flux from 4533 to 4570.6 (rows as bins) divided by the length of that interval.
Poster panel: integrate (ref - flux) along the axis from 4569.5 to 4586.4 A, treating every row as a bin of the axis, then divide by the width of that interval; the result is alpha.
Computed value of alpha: -1.0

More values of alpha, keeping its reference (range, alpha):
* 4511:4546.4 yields -0.8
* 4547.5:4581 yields -0.5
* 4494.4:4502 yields -0.1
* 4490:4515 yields -0.6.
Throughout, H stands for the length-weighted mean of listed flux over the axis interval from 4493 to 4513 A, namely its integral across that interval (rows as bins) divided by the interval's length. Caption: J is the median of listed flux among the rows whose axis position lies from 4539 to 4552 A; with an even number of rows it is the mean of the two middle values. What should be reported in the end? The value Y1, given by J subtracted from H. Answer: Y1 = -0.2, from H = 28.5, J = 29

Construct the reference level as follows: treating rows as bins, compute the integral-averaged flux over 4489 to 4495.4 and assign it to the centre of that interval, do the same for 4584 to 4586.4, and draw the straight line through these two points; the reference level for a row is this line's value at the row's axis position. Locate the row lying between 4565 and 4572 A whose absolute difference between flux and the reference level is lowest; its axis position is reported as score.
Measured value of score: 4570.05 A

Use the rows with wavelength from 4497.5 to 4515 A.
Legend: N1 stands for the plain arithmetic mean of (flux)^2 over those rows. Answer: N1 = 945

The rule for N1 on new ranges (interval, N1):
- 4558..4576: 912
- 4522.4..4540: 797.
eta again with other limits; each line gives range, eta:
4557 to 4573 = 4566.90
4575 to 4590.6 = 4585.87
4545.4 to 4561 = 4549.06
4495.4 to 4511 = 4500.09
